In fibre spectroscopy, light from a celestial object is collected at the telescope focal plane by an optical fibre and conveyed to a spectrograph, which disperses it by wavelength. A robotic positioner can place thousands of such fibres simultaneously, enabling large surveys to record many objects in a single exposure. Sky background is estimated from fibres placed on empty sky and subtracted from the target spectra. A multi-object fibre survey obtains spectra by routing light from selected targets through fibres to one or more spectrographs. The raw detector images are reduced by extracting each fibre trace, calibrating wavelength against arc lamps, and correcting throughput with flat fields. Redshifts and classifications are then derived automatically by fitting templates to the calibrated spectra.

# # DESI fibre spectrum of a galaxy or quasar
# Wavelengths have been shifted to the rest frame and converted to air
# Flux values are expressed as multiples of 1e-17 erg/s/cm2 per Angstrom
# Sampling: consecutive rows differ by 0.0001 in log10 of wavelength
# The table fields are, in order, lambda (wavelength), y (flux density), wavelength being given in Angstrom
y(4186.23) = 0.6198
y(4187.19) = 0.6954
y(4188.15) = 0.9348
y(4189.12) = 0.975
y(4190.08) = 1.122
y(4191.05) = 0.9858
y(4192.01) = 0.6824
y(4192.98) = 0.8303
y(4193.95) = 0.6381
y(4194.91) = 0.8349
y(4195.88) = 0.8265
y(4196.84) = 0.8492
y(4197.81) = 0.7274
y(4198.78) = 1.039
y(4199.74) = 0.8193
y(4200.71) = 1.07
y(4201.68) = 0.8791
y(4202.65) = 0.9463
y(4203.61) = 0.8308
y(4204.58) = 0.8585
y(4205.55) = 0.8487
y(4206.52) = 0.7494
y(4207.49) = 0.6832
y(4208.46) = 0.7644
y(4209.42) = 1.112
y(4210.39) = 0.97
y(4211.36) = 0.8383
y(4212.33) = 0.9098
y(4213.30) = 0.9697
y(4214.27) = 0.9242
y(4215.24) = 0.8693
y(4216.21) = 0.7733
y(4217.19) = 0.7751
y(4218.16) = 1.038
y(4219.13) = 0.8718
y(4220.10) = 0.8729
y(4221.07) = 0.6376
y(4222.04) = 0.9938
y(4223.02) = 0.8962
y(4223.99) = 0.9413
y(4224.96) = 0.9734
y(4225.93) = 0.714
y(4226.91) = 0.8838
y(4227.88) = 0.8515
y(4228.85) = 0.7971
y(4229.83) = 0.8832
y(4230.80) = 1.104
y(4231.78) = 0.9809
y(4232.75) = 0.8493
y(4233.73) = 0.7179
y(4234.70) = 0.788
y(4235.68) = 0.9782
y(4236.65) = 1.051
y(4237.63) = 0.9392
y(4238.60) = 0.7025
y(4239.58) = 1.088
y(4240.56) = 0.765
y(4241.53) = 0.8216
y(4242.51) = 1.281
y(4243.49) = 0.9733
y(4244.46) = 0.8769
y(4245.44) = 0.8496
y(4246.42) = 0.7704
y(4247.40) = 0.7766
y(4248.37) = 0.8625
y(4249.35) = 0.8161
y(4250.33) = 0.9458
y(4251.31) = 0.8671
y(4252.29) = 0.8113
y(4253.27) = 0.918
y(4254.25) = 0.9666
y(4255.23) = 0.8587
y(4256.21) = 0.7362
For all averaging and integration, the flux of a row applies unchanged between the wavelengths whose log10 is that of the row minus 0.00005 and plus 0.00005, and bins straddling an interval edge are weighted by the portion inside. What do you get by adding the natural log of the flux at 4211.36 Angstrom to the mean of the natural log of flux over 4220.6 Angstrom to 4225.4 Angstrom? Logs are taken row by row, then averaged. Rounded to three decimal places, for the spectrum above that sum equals -0.307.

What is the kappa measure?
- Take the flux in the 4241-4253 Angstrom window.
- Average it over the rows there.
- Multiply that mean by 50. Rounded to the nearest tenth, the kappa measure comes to 44.4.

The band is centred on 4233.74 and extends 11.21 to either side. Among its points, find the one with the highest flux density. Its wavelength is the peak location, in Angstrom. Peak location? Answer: 4242.51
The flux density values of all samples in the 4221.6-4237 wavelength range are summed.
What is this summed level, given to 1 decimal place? 14.4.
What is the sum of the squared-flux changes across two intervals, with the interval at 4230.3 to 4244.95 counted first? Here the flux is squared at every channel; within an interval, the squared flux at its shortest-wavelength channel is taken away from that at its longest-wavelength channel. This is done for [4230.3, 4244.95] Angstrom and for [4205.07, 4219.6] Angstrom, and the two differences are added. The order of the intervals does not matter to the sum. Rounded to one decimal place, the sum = -0.4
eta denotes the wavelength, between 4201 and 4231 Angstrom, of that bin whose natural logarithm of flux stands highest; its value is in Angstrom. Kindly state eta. 4209.42 Angstrom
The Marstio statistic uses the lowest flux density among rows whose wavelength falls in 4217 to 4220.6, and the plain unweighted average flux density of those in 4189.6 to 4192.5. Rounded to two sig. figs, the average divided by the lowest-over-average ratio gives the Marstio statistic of 1.1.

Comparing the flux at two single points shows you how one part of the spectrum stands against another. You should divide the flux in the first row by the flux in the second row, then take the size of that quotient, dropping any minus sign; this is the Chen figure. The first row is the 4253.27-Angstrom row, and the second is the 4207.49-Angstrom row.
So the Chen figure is 1.3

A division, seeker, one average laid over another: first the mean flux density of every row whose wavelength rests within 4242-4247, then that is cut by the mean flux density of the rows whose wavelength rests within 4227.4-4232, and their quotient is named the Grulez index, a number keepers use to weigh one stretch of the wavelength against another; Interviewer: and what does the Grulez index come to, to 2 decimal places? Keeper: 1.03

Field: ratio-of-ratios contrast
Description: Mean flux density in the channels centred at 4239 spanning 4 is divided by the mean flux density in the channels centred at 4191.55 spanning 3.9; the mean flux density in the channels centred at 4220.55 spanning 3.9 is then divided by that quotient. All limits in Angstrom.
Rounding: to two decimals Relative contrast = 0.87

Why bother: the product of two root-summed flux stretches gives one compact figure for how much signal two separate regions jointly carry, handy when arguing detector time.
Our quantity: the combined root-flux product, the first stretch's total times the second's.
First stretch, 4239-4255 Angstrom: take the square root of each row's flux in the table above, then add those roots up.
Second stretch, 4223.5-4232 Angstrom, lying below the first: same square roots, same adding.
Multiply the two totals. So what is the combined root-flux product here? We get 129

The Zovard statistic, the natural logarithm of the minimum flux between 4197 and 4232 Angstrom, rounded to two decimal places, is -0.45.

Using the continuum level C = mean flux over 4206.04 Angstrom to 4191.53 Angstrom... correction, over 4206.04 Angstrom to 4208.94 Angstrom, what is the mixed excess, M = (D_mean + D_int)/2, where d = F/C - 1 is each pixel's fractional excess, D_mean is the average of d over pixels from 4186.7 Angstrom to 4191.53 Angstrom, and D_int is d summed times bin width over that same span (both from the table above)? 0.8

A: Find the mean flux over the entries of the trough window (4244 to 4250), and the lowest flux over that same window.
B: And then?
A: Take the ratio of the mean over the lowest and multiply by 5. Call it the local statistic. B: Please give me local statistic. 5.4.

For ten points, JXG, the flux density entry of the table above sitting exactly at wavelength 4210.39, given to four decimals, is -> 0.9700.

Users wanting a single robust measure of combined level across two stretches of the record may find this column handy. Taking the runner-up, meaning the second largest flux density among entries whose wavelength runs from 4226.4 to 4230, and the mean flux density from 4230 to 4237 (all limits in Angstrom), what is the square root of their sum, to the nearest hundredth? 1.34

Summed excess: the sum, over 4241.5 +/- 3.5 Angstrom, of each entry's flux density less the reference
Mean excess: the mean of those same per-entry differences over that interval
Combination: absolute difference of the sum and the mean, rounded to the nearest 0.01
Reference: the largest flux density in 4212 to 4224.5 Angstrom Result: 0.65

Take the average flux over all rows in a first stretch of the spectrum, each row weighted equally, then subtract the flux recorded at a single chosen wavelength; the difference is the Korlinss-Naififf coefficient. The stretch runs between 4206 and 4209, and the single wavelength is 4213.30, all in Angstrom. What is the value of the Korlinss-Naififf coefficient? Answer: -0.2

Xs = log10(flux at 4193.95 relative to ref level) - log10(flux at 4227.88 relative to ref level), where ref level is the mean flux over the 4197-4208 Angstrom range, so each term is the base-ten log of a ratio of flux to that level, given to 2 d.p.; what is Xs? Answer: -0.13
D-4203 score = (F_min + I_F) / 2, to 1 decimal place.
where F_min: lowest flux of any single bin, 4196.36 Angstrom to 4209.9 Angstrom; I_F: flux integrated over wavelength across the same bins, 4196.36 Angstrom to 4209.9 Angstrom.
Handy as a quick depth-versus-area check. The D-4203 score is 6.2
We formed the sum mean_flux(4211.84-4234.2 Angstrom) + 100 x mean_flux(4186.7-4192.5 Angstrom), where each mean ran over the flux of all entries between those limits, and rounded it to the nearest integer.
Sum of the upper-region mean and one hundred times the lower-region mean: 91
